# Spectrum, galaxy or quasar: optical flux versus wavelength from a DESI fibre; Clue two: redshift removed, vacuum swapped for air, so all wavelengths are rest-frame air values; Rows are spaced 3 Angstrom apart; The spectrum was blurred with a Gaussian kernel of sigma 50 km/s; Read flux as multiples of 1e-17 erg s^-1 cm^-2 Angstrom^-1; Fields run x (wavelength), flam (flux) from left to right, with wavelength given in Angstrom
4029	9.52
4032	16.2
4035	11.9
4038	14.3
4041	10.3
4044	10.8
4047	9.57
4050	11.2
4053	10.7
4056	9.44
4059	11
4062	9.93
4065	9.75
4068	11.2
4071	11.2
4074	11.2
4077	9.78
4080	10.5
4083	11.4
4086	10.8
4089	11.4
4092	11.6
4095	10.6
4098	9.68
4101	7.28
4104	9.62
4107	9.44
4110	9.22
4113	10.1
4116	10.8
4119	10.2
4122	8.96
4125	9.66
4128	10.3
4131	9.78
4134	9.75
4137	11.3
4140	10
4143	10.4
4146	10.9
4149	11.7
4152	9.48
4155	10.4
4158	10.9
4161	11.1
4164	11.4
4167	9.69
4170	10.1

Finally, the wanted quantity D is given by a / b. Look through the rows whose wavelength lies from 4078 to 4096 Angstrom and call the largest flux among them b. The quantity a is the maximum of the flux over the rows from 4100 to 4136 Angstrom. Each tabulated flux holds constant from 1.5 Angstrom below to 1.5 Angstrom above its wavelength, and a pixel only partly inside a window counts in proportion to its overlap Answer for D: 0.93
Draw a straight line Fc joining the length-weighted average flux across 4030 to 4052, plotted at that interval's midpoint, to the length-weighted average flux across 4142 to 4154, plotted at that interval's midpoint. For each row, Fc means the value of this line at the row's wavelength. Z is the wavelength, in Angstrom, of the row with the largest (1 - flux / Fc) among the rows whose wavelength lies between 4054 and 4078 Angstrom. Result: 4056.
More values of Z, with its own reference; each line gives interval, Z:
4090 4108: 4101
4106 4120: 4110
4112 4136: 4122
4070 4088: 4077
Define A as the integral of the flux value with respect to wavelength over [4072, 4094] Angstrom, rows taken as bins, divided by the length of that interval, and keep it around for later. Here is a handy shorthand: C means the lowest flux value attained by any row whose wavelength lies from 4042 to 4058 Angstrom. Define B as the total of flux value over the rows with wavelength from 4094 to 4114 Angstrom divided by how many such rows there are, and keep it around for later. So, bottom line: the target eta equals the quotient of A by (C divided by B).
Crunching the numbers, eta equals 10.9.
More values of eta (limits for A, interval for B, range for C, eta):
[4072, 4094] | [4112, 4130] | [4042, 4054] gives 11.4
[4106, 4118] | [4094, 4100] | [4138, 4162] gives 10.6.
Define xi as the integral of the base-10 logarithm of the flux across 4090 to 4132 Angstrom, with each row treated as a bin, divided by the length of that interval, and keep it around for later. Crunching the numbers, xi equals 0.99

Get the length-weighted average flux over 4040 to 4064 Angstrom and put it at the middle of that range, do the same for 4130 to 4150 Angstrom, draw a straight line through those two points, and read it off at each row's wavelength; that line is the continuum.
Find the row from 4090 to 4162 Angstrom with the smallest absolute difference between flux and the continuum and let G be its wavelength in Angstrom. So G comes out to 4143 Angstrom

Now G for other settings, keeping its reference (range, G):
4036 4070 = 4041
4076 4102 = 4080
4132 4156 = 4143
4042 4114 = 4080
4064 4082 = 4080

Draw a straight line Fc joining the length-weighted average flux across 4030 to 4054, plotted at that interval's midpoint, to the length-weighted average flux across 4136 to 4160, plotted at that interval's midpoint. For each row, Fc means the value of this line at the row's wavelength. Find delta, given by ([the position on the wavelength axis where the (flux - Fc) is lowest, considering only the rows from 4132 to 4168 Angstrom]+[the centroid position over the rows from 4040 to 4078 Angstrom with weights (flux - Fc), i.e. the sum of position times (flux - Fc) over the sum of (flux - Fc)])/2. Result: 4104.5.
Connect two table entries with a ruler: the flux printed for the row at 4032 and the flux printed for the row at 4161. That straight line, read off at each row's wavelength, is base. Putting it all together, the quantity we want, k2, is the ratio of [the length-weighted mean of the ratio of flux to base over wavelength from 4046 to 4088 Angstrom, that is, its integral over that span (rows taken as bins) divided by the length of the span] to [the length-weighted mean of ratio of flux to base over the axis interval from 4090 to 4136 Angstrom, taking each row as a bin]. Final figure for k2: 0.94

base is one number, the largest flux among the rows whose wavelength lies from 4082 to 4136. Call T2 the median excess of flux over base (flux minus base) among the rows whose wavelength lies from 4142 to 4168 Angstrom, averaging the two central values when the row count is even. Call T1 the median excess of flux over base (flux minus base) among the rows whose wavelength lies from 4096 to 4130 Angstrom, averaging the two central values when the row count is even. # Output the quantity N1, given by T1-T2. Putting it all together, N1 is -1.2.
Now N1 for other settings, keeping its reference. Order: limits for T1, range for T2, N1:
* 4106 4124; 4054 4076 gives -1.2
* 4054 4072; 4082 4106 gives -0.2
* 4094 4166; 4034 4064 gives -0.6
